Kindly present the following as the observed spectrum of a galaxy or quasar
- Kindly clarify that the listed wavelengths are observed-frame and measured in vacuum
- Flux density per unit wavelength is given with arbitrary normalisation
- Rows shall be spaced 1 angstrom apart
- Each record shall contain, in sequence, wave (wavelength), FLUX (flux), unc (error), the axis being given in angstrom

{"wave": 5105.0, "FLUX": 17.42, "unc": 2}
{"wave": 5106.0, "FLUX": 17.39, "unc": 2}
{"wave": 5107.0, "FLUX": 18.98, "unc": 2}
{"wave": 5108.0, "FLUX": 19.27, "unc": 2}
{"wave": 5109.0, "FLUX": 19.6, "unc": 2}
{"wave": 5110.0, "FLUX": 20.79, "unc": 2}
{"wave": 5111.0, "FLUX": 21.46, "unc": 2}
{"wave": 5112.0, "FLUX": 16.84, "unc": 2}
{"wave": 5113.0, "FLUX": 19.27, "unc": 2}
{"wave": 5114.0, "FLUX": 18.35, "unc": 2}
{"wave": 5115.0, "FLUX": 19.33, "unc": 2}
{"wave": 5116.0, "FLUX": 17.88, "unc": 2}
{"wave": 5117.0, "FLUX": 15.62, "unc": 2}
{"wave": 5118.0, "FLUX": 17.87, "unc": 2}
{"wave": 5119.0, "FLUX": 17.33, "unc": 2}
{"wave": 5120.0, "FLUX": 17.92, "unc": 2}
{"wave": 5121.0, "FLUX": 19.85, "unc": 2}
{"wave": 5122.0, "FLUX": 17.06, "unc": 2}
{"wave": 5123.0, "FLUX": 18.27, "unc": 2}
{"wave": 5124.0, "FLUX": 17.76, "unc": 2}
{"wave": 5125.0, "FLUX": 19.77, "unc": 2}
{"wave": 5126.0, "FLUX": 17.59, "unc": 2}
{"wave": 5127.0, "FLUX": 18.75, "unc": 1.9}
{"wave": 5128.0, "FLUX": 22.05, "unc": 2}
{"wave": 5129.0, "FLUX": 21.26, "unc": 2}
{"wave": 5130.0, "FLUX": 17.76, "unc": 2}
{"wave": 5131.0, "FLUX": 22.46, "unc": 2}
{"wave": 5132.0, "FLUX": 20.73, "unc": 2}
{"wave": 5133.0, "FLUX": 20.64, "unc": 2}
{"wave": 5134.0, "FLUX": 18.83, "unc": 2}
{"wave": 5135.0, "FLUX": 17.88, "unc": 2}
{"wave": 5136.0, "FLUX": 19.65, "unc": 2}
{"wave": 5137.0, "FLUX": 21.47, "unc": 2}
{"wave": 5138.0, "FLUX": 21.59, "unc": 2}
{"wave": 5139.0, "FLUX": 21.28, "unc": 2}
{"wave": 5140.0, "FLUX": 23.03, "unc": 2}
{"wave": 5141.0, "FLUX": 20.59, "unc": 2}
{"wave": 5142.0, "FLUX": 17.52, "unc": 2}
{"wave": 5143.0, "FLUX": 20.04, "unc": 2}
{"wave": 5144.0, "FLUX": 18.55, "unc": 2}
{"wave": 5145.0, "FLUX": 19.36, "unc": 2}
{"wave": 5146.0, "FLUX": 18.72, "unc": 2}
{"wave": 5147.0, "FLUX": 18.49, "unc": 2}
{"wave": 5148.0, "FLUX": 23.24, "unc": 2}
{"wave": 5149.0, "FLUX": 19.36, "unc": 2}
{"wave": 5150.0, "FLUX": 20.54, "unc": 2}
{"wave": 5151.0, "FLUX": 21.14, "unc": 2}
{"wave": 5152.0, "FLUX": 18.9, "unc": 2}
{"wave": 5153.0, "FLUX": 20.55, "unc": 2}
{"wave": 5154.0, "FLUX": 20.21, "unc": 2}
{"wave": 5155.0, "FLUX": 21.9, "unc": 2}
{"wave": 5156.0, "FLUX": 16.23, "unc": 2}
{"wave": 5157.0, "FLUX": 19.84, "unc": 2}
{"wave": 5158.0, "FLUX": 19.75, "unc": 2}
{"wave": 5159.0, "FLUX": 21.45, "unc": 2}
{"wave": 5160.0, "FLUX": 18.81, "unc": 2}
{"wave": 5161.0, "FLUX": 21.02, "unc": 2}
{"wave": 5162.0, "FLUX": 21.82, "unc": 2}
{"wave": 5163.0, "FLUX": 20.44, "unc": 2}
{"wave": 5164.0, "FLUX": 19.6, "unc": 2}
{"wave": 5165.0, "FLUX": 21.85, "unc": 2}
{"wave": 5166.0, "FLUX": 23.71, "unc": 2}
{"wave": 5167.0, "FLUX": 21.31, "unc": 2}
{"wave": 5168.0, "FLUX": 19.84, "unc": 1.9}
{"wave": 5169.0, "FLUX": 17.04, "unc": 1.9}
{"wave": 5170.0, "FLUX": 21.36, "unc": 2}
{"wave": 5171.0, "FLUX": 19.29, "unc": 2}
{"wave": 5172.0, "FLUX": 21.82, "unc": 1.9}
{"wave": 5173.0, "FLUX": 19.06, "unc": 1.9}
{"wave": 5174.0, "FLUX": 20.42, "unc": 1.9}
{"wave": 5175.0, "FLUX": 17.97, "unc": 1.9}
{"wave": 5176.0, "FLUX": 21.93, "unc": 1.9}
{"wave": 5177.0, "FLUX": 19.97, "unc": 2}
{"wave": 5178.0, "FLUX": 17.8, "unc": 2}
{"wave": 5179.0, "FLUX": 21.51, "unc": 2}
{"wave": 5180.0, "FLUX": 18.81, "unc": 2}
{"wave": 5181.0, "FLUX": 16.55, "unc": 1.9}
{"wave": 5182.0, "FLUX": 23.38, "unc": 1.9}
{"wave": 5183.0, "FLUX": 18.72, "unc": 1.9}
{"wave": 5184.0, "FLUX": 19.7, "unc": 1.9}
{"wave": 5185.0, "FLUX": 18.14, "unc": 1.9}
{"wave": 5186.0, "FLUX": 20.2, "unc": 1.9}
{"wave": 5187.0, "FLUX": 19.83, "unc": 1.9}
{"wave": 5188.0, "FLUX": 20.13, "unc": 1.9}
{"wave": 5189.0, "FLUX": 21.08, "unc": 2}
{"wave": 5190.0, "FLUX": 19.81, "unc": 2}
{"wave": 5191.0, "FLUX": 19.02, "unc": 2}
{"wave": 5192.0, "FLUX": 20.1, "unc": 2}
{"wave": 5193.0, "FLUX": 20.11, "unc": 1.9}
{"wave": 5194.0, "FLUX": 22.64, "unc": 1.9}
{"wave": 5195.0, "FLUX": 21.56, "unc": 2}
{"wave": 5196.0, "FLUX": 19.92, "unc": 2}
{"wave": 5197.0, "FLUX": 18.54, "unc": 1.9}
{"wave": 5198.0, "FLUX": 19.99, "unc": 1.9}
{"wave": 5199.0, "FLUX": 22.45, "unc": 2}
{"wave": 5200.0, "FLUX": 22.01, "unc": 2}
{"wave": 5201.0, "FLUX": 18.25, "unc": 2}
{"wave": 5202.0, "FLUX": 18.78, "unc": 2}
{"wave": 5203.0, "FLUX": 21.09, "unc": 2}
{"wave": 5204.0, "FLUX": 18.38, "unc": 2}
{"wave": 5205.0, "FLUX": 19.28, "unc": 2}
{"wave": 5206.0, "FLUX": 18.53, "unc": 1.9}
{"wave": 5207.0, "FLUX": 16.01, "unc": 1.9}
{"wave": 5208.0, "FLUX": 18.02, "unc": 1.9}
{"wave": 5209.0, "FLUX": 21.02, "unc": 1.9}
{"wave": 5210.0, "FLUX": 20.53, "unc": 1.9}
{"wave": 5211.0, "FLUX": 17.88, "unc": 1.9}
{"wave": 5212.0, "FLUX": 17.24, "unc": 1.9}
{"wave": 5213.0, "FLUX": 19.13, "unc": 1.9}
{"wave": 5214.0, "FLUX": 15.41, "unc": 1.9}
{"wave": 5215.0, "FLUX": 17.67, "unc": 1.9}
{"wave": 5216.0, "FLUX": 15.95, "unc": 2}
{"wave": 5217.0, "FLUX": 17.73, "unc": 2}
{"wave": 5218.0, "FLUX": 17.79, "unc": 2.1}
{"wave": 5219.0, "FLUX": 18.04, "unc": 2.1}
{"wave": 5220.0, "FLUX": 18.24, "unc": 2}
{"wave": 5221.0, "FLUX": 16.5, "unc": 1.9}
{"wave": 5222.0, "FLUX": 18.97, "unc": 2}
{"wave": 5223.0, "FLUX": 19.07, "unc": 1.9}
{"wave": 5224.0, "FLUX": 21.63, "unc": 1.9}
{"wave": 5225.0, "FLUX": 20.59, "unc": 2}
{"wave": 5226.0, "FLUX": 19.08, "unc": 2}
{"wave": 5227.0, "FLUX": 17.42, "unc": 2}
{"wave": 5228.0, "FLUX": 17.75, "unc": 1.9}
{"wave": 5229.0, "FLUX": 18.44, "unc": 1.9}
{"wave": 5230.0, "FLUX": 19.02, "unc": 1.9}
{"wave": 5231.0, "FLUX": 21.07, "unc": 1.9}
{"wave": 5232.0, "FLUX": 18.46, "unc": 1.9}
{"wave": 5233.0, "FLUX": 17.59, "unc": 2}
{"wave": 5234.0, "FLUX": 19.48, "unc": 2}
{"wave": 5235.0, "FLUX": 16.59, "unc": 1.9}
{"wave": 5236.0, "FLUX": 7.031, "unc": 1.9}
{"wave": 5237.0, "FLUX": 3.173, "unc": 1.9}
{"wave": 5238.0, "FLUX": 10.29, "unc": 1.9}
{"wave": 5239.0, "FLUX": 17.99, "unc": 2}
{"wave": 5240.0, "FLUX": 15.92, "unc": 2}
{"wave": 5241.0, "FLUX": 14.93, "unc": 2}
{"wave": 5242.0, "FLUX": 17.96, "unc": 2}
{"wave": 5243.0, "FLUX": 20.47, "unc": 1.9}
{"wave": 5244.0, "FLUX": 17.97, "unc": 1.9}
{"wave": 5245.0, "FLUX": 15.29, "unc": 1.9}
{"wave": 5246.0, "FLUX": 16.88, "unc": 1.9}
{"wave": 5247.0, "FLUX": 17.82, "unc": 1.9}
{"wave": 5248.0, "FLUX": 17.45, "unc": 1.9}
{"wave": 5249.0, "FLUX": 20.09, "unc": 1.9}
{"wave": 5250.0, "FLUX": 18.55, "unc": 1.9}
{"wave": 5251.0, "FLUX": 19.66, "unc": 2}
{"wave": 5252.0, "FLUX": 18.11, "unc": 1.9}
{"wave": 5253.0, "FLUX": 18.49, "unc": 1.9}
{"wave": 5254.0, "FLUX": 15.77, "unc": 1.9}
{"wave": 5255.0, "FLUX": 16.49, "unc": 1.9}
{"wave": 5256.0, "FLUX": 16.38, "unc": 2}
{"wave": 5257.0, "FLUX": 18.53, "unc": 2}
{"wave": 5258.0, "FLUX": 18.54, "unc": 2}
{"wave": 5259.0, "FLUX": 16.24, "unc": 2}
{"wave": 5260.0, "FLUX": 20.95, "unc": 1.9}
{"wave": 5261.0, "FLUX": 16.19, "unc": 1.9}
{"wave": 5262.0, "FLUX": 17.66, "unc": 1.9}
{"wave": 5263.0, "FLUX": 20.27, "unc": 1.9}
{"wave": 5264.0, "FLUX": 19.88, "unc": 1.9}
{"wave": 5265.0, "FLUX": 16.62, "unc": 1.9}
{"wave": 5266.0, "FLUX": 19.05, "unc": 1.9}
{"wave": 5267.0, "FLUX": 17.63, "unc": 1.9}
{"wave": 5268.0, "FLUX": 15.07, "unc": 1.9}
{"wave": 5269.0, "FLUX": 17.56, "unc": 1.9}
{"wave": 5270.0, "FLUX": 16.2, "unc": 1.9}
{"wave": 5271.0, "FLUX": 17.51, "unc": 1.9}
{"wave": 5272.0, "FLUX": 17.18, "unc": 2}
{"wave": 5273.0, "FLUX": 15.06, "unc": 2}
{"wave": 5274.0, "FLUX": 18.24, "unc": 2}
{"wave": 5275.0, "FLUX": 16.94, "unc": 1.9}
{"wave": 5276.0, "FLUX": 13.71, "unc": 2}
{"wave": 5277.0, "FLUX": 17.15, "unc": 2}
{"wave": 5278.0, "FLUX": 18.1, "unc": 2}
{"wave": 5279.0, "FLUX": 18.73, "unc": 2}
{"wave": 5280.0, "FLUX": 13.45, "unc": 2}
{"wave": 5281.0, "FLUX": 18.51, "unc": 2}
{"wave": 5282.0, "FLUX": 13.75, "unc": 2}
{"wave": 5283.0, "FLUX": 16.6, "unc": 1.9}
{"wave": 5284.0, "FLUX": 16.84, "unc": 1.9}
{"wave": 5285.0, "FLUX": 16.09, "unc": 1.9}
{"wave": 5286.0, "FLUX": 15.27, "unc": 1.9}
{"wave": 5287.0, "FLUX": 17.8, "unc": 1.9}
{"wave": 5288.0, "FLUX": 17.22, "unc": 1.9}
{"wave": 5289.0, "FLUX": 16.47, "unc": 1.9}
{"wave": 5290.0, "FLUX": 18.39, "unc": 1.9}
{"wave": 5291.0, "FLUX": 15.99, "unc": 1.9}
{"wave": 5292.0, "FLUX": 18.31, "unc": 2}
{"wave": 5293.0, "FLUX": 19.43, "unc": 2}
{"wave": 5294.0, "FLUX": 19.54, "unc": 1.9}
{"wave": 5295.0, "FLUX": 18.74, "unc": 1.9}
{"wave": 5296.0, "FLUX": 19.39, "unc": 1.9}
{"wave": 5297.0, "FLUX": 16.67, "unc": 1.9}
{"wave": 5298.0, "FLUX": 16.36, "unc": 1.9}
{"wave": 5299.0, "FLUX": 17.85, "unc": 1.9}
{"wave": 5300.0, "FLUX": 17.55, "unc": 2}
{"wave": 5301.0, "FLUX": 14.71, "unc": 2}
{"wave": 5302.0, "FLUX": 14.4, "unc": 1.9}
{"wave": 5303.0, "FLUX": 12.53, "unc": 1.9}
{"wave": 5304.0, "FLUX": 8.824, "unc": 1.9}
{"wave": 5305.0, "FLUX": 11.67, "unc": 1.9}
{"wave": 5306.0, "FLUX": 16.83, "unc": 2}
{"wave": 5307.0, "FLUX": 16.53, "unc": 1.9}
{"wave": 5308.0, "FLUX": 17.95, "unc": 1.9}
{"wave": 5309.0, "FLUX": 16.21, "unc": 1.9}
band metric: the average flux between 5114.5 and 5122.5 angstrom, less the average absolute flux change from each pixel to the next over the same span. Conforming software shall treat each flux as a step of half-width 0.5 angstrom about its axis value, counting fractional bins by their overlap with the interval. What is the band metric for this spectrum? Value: 16.2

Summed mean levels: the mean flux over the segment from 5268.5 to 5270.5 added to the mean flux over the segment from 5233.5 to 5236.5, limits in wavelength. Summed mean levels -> 31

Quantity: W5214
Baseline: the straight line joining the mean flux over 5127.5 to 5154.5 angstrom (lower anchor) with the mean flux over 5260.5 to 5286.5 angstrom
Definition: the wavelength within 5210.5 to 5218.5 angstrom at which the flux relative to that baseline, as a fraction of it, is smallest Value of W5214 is 5214.0 angstrom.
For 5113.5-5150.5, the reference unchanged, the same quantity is 5117.0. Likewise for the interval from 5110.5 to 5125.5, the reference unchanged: 5117.0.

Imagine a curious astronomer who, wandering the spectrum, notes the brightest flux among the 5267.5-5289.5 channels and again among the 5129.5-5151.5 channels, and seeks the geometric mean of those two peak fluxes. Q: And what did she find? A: 20.9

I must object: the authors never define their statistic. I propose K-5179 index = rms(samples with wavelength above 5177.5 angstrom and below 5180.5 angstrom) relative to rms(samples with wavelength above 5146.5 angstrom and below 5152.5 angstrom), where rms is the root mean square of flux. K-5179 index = 0.96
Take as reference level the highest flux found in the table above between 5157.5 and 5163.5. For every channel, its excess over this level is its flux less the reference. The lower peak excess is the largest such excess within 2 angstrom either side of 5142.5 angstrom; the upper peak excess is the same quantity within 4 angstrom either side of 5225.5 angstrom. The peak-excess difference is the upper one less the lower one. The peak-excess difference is 1.0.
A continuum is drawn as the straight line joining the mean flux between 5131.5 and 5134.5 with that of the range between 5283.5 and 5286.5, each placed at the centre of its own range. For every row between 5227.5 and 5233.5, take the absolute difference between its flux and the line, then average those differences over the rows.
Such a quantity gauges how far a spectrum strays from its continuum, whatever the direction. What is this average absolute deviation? 1.22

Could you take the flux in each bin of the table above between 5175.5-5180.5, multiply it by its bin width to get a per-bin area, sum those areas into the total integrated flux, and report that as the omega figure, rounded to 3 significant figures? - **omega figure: 100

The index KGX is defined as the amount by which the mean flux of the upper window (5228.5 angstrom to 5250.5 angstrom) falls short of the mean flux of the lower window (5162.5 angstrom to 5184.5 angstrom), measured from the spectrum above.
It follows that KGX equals 3.6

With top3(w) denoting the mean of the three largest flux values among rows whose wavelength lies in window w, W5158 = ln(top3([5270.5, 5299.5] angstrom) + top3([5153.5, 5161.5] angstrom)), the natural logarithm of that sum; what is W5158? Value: 3.71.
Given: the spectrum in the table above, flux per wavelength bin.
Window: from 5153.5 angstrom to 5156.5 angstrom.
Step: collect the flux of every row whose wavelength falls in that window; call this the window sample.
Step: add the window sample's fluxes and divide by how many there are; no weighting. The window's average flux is 19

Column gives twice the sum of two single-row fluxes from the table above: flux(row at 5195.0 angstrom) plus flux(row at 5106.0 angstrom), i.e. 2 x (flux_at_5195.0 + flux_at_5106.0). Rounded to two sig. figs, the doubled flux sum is 78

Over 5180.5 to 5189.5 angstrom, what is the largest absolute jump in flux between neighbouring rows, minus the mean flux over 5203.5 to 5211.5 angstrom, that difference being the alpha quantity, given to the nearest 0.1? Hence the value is -11.9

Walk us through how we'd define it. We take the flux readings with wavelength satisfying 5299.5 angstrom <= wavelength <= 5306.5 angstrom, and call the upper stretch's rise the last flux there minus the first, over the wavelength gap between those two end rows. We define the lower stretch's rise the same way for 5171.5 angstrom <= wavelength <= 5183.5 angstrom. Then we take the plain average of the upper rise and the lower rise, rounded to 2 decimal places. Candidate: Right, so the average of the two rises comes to -0.20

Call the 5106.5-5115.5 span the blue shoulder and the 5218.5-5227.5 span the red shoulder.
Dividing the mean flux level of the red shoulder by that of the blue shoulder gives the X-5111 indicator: 0.97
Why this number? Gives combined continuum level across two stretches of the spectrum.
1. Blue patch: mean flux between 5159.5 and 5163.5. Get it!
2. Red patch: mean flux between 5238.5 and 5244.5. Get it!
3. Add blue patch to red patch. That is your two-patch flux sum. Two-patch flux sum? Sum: 38.1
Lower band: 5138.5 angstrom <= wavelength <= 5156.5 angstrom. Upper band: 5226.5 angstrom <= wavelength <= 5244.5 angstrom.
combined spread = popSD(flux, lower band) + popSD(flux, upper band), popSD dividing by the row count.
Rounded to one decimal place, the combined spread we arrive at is 6.3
